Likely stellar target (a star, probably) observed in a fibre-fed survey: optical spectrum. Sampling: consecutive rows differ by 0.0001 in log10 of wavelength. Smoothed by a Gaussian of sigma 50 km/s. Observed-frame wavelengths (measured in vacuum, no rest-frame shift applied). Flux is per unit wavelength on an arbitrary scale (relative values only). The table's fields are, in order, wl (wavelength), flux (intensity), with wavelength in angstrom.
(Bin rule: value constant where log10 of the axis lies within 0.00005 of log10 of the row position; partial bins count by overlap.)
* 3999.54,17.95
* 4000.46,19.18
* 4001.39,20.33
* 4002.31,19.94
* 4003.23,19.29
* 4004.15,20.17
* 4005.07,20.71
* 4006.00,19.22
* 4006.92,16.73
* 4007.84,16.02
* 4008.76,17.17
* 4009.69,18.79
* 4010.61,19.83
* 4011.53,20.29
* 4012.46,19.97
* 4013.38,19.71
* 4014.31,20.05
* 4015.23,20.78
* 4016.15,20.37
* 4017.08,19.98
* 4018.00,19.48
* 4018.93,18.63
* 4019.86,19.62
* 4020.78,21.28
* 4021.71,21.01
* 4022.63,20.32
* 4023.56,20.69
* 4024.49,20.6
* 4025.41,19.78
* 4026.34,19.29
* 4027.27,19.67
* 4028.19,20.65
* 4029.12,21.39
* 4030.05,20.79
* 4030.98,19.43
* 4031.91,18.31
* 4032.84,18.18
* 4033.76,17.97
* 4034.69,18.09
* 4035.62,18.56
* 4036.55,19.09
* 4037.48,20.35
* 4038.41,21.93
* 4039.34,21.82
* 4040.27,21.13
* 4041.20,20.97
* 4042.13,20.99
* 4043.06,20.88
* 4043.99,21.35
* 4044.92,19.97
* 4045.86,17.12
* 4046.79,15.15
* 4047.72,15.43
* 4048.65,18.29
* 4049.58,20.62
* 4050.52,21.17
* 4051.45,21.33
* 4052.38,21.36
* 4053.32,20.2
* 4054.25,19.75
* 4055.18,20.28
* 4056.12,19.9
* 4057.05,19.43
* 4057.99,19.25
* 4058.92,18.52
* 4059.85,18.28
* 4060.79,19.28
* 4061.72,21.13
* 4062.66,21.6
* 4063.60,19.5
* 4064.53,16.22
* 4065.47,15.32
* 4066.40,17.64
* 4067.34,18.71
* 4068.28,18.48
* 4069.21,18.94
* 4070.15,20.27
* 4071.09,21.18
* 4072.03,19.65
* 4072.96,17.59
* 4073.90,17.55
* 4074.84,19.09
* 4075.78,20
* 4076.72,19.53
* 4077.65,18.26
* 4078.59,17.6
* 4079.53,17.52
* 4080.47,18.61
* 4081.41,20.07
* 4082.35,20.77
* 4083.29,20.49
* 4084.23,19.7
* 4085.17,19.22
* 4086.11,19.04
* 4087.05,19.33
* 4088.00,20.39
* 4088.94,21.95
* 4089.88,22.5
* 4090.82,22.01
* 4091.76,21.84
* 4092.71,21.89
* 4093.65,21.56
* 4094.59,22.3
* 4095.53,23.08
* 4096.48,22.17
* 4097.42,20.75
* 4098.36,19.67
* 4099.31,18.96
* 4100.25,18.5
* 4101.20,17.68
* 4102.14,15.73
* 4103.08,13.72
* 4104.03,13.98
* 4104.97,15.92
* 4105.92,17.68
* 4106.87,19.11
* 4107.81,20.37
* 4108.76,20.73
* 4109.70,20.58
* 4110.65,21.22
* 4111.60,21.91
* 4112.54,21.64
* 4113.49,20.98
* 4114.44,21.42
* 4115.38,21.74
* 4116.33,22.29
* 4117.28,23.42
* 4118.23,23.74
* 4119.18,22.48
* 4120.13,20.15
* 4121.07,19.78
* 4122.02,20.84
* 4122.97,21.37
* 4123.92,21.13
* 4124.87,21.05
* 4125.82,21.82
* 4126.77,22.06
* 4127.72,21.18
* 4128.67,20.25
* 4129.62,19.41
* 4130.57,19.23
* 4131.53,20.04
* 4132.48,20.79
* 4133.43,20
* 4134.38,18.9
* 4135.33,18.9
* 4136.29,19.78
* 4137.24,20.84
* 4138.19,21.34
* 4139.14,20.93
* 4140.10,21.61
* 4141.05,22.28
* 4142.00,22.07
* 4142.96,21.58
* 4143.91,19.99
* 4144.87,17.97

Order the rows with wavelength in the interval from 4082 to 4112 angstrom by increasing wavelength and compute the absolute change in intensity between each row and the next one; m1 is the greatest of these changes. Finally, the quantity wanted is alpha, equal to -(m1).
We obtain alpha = -2.0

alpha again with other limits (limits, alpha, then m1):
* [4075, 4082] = -1.5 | 1.5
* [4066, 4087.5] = -2.1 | 2.1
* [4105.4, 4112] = -1.4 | 1.4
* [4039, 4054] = -2.9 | 2.9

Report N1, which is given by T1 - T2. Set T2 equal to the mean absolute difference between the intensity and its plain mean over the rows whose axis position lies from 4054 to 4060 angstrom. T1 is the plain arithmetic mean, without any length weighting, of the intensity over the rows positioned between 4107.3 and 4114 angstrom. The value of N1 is 20.5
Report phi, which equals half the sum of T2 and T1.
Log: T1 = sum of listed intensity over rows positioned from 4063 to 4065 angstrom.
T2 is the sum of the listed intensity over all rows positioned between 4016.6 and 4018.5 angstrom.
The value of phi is 37.6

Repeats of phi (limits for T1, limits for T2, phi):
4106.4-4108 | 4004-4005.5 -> 40.2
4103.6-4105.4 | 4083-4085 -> 35.0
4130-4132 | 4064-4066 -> 35.4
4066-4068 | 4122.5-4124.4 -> 39.4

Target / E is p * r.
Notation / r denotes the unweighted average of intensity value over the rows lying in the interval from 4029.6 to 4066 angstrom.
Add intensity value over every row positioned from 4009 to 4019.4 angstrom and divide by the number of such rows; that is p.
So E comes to 385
